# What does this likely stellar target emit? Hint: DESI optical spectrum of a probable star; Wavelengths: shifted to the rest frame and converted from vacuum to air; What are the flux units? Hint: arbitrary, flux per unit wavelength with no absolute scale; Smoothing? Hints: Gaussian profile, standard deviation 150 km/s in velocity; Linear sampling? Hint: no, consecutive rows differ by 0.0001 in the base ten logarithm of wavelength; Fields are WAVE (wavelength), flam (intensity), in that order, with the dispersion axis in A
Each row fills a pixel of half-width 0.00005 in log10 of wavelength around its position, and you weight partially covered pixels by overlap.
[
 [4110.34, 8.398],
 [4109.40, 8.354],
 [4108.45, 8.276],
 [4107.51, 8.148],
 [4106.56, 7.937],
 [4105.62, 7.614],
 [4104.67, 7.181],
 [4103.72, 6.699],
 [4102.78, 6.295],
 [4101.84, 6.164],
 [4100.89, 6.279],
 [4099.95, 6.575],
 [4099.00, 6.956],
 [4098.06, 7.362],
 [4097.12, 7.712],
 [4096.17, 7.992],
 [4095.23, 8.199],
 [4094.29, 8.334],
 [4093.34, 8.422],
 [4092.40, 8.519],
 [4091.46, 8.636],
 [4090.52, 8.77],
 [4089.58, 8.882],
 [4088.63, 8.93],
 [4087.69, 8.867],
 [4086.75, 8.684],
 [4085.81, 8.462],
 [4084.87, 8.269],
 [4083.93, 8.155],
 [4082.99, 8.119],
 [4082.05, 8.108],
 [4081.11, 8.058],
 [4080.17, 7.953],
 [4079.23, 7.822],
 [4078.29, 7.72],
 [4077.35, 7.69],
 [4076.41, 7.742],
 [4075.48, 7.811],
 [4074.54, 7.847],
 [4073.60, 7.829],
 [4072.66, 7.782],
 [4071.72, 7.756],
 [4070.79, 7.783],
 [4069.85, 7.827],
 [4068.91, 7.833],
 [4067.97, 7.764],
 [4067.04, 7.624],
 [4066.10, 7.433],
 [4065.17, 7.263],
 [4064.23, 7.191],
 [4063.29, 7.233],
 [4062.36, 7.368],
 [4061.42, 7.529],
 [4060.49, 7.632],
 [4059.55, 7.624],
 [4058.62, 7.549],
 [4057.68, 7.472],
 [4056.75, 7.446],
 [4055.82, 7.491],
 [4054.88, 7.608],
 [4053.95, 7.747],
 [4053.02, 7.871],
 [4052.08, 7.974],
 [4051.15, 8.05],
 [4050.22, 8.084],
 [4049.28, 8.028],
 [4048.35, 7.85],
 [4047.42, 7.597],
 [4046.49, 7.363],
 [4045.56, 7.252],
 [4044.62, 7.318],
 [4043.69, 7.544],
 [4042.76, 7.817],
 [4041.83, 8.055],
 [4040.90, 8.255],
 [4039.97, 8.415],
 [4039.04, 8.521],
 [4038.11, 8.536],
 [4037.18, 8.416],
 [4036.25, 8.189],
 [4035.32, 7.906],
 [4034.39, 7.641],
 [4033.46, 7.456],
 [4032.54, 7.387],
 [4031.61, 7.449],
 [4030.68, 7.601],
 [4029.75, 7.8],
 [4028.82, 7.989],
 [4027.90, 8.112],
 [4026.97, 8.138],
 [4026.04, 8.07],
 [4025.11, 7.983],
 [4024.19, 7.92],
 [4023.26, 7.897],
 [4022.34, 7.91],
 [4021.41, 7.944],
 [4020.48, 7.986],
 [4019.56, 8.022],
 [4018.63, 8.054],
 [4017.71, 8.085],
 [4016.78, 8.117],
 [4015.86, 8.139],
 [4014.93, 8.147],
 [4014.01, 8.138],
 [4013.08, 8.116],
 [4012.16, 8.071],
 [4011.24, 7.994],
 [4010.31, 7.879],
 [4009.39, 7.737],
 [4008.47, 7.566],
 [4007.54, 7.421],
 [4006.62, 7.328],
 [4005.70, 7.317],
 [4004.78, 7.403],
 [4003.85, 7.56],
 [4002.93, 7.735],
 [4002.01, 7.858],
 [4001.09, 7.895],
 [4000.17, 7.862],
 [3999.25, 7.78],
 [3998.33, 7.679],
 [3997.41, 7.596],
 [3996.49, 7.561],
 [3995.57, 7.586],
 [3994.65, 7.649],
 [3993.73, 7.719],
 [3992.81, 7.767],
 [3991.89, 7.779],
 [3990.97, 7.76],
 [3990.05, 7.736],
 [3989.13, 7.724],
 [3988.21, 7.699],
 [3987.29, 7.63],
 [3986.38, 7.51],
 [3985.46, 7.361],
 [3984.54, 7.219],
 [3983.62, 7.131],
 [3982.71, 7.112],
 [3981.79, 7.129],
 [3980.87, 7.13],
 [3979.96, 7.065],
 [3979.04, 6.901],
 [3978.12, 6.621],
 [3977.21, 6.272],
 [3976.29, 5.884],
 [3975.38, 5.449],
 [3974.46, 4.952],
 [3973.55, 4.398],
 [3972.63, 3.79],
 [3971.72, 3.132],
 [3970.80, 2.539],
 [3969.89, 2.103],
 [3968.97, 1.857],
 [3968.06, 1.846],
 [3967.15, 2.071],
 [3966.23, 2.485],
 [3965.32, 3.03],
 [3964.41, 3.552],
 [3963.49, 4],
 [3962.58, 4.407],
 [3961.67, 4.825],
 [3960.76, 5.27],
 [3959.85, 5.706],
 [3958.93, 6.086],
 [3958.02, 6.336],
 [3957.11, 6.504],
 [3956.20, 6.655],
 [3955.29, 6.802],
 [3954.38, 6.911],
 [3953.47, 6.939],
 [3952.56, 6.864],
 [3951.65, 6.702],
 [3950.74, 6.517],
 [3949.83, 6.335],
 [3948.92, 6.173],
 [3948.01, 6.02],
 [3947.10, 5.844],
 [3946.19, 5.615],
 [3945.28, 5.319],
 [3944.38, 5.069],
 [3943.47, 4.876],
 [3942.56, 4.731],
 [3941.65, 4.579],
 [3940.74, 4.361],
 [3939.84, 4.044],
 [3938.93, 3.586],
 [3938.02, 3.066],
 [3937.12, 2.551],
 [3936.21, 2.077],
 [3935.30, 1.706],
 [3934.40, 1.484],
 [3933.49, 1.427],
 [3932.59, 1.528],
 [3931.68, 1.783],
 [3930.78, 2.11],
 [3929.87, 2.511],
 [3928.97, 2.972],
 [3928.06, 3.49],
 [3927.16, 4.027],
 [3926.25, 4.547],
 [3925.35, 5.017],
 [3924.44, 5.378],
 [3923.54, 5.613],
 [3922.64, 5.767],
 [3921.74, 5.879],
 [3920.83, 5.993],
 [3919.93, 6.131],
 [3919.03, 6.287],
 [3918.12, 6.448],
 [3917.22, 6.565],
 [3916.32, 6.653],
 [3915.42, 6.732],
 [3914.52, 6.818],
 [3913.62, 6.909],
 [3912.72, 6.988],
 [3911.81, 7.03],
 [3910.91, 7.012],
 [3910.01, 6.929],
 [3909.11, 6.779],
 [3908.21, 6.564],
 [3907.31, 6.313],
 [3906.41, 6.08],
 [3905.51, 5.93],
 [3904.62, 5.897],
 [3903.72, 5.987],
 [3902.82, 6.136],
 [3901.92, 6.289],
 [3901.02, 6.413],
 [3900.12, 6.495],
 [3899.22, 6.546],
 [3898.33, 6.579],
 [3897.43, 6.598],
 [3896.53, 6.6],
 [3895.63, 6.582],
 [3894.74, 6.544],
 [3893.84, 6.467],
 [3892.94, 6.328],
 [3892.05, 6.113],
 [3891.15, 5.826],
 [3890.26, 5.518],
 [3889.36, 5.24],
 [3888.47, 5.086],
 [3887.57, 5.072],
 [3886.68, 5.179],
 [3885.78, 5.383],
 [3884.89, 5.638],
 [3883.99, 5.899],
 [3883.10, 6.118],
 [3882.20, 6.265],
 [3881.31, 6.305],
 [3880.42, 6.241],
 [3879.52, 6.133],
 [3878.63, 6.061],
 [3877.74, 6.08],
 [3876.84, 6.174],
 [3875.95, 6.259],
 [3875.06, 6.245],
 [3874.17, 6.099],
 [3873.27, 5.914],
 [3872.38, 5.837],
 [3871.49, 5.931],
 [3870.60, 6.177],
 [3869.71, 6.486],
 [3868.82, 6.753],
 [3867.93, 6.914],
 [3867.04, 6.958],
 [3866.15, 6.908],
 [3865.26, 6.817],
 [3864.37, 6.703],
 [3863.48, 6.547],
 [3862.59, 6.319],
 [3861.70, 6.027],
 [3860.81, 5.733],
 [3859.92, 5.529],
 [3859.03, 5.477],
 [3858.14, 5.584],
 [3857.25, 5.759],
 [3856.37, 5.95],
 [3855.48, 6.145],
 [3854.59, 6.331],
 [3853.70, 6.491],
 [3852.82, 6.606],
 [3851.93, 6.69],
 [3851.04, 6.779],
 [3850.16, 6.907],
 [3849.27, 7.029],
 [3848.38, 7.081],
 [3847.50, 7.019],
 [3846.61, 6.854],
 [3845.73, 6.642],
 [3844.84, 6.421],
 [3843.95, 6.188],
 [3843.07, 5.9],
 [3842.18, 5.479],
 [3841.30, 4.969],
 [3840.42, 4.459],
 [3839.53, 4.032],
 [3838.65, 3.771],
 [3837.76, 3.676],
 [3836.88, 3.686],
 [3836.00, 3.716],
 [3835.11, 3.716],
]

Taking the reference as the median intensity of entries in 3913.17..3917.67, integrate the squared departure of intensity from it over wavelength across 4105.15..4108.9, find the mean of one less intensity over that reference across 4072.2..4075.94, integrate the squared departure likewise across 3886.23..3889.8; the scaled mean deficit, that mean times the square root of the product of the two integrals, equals -1.2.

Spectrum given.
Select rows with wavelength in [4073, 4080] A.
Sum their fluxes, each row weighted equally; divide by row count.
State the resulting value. 7.8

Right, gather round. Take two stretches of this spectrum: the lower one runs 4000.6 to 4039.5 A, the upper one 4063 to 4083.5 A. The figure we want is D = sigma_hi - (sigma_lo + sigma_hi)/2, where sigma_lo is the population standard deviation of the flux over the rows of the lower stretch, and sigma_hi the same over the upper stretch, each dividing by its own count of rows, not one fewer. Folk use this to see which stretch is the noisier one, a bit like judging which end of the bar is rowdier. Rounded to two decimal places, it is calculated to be -0.03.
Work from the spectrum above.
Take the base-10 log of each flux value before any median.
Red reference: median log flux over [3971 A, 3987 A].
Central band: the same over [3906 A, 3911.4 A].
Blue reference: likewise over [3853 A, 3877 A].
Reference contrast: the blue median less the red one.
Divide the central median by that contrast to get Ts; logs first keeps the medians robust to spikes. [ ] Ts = -17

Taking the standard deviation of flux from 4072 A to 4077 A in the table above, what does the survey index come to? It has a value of 0.04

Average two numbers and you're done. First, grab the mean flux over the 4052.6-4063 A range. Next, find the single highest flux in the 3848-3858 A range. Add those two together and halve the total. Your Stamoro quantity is 7.3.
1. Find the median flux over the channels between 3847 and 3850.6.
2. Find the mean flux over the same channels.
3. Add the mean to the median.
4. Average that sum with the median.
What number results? 10.5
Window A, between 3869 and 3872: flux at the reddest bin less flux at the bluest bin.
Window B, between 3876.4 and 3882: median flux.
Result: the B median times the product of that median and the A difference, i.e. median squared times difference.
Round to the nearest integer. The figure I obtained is -21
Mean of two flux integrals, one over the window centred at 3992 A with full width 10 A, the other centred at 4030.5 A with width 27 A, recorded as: 146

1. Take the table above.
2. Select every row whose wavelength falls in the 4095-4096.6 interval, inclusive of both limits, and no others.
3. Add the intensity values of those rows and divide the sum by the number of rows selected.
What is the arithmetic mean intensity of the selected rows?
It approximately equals 8.1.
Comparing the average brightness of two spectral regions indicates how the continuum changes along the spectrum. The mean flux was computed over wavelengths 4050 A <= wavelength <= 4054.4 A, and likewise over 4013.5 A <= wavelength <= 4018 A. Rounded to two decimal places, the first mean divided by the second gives 0.98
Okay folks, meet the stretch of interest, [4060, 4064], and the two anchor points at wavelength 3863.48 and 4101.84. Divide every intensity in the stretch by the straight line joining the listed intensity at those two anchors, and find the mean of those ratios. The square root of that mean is 1.09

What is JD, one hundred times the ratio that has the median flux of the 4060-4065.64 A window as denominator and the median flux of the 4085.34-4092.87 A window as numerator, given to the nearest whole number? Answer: 119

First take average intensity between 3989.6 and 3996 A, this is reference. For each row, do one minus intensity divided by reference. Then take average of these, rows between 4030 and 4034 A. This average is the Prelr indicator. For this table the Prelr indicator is 0.0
